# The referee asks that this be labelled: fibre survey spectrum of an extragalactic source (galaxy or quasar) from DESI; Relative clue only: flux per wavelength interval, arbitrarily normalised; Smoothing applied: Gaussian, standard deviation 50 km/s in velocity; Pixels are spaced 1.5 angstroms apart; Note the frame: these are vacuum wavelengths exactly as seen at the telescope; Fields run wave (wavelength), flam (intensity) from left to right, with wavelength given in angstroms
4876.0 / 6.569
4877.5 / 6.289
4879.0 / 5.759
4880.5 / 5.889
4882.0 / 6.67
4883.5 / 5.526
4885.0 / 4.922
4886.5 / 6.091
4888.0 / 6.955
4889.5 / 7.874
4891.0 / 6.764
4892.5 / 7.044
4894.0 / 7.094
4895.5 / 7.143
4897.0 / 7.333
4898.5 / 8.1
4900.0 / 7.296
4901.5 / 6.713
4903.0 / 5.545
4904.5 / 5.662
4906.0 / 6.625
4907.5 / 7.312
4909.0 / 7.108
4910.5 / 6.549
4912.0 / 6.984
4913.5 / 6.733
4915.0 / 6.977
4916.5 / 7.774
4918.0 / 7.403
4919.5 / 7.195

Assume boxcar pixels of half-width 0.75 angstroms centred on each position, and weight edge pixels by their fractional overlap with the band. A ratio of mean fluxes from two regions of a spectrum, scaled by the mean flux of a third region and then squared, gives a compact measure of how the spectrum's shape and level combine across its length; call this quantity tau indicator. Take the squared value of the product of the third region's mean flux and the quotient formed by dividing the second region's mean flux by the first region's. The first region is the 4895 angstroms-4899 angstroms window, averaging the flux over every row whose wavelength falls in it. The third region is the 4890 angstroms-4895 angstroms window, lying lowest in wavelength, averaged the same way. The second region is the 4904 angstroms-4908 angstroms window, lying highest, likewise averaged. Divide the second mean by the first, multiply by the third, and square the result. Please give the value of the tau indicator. 37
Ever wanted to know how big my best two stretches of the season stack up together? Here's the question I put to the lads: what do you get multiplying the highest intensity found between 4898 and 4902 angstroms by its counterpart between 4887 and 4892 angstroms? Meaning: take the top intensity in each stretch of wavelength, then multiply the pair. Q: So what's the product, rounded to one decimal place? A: 63.8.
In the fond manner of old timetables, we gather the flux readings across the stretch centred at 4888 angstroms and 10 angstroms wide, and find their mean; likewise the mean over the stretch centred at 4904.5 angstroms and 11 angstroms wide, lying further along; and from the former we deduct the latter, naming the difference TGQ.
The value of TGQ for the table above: -0.2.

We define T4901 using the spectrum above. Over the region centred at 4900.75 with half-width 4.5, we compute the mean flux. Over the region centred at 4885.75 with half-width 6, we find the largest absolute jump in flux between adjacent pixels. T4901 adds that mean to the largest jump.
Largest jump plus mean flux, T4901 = 7.9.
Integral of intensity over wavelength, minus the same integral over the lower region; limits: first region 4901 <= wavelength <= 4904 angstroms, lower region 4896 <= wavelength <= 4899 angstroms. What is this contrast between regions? -5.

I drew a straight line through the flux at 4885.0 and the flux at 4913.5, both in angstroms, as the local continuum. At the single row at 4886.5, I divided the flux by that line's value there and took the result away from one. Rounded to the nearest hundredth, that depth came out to -0.21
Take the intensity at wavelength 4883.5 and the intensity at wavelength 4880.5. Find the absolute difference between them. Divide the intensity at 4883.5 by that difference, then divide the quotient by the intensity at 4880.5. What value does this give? 2.6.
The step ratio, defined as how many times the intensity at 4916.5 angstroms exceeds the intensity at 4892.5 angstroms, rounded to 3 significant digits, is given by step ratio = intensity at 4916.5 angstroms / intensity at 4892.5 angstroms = 1.10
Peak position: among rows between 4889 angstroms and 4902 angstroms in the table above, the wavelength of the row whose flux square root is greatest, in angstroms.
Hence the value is 4898.5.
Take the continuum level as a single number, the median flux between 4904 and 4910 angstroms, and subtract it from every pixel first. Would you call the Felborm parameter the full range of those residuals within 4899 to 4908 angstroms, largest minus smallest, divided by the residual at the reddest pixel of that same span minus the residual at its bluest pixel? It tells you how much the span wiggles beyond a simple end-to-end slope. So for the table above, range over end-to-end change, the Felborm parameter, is 110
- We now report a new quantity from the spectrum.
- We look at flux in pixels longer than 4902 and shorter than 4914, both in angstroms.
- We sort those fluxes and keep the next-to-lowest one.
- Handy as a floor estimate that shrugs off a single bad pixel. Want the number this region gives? 5.662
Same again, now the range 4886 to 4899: 6.764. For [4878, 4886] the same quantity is 5.526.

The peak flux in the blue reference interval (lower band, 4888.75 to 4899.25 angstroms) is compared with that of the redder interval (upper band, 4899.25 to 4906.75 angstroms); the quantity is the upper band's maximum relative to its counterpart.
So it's 0.90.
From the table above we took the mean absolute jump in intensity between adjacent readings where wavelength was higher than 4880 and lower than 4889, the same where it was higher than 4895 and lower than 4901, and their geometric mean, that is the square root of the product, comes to 0.73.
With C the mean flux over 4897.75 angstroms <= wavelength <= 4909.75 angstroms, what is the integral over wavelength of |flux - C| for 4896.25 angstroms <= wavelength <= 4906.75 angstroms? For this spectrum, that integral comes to 7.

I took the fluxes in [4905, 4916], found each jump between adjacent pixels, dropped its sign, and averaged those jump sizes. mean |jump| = 0.397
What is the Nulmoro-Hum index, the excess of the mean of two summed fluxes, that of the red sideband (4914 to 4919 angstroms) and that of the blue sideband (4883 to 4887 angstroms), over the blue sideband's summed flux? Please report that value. 2.8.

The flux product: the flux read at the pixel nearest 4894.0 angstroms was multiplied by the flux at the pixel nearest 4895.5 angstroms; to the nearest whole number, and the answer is 51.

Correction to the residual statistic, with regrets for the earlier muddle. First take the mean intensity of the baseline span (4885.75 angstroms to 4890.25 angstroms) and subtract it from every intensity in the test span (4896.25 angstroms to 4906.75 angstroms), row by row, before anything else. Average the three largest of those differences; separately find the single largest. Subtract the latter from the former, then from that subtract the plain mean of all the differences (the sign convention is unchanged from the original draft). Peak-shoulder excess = -0.3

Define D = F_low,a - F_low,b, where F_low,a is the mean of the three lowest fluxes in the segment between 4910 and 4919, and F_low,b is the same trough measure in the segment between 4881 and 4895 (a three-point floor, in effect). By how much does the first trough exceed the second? 1.2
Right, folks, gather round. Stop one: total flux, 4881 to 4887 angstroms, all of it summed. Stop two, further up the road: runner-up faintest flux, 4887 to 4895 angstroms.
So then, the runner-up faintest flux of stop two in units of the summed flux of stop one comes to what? 0.30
